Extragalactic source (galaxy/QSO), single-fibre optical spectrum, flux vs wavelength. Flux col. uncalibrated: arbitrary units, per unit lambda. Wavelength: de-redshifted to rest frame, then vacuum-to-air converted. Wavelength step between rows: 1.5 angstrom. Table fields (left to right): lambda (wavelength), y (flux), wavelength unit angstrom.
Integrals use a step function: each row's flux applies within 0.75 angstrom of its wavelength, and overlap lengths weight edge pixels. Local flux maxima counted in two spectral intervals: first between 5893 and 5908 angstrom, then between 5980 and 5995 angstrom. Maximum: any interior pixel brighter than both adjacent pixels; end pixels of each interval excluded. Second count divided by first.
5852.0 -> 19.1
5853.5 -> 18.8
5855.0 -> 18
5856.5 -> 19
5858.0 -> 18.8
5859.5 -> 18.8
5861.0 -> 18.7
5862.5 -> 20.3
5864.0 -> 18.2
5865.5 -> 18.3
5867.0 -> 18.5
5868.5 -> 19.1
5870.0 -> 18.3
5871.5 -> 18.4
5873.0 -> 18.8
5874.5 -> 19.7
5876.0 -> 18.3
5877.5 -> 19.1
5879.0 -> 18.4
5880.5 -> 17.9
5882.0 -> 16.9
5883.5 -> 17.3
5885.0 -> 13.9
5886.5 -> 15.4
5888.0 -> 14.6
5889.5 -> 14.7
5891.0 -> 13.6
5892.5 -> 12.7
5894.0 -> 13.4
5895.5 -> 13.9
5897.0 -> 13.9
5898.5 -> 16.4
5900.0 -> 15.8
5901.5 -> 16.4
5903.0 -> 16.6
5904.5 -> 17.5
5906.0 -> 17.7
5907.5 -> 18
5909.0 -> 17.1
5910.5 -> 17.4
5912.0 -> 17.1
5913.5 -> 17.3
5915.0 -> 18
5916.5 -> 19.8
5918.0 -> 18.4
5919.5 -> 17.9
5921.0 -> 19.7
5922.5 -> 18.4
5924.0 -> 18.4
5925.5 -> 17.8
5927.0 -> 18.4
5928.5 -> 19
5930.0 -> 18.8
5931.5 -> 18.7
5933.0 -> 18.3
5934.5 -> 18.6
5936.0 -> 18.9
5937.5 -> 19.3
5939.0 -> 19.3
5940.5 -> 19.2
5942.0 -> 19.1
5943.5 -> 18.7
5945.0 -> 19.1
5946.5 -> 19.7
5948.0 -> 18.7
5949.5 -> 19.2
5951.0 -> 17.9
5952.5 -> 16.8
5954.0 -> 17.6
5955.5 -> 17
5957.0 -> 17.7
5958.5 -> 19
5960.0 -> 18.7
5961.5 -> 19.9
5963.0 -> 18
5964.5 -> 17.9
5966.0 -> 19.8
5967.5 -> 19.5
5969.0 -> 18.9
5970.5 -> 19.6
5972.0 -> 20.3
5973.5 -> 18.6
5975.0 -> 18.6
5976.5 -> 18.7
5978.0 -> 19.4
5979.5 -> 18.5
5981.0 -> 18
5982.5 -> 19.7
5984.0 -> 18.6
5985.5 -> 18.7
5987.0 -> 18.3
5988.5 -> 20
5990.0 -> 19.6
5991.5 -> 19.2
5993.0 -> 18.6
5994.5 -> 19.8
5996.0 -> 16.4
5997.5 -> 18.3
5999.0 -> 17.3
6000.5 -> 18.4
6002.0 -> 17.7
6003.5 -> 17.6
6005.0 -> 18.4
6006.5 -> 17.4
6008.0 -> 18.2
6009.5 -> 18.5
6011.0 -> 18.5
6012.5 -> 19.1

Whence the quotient 3.0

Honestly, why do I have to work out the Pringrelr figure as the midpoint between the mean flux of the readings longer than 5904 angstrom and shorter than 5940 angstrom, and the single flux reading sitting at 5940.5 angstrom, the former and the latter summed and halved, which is 18.8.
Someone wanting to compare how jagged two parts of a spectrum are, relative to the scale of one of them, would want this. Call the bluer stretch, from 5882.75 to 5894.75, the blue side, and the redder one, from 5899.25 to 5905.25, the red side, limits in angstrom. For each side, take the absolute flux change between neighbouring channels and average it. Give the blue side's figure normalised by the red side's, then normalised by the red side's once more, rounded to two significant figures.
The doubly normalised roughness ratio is 3.8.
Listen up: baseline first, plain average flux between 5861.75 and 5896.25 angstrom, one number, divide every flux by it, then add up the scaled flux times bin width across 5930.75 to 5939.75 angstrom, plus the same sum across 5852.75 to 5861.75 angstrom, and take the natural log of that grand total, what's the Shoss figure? 2.99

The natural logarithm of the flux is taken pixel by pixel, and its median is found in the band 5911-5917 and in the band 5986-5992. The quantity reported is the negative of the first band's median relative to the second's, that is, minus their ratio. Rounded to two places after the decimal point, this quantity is -0.97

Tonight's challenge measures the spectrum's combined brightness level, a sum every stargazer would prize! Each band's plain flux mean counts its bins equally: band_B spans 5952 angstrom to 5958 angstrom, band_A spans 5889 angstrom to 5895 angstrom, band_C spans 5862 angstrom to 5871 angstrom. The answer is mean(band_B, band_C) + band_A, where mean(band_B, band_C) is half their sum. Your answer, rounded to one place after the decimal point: 31.6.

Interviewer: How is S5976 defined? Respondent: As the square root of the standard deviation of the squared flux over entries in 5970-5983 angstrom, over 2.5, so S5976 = 2.1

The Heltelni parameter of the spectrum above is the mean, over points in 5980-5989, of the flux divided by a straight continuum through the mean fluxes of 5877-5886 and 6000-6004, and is 1.06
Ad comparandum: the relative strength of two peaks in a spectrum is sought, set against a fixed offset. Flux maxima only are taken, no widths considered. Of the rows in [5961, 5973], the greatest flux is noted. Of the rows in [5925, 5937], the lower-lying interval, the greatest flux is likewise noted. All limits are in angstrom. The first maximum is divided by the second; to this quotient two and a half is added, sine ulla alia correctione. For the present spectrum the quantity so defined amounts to 3.57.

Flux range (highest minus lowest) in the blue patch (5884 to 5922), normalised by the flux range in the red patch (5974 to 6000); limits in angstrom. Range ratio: 2.0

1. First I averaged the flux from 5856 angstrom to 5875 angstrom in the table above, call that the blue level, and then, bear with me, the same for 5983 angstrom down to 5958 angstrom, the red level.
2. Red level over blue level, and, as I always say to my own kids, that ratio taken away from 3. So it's 1.99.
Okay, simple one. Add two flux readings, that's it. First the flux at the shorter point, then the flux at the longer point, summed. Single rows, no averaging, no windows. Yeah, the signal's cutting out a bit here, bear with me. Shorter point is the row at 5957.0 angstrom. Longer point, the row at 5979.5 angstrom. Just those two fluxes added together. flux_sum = 36.2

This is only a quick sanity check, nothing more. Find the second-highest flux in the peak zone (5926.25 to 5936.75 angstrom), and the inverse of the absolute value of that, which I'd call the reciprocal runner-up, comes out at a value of 0.0529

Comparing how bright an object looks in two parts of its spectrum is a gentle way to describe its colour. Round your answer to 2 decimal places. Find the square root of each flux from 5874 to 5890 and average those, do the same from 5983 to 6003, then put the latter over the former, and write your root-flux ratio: 1.05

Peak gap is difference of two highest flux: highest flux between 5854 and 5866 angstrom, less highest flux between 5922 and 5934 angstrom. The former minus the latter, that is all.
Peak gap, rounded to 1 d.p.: 1.3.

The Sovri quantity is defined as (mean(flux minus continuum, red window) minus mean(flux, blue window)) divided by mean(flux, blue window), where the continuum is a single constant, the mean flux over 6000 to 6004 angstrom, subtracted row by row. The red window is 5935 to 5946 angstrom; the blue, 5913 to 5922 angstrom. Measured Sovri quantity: -0.94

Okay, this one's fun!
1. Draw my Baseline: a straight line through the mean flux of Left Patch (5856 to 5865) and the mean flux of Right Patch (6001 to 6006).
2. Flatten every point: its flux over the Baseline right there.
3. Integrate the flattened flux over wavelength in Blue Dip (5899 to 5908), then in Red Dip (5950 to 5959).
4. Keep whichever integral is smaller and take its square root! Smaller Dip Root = 2.86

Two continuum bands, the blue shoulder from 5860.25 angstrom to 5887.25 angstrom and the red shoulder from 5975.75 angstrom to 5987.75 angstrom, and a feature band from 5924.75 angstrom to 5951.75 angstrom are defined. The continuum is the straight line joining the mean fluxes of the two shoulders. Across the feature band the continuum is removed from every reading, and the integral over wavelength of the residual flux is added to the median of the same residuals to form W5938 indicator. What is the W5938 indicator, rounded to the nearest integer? 10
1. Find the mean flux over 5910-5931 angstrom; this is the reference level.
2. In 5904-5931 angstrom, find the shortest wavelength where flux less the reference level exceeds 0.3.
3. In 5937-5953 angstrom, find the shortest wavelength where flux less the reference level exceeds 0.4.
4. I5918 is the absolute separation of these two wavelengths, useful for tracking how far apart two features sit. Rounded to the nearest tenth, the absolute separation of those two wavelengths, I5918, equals 21.0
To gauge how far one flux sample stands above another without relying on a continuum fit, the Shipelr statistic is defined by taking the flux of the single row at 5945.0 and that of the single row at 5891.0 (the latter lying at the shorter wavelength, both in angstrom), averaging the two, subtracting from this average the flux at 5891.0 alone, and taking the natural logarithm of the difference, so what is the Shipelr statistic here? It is 1.0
